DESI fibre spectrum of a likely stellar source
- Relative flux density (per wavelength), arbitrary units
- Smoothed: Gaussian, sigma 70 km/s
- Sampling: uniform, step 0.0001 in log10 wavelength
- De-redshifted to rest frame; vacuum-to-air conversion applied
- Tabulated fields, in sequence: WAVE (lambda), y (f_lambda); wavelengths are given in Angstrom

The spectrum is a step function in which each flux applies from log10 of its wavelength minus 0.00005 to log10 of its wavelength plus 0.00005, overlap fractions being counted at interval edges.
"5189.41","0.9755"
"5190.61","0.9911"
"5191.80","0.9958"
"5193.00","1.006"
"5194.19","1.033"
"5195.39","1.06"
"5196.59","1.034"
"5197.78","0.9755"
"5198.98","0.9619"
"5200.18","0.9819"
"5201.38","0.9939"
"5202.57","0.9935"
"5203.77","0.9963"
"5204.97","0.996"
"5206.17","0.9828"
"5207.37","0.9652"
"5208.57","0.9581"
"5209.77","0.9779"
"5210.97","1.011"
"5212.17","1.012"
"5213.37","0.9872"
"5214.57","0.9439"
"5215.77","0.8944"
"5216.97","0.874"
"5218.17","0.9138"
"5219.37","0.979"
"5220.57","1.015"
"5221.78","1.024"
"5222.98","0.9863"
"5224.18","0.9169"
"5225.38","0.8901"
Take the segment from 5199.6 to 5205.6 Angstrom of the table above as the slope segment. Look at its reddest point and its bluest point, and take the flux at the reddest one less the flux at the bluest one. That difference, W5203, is 0.01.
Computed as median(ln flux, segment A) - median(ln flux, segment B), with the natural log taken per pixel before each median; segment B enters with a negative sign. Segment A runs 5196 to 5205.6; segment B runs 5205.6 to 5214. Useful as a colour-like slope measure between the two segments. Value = 0.01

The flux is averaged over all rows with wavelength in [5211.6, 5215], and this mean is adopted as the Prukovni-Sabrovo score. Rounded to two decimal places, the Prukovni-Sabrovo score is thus 0.98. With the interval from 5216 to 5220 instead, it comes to 0.92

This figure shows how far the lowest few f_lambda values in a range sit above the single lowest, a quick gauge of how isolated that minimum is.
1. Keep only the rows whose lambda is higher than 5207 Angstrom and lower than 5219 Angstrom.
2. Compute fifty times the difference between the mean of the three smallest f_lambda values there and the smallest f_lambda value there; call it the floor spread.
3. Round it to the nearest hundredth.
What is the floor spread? 1.00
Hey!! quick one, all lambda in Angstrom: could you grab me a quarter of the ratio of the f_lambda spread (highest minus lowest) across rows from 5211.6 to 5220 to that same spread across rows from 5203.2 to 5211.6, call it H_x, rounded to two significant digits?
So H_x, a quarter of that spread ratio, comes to 0.65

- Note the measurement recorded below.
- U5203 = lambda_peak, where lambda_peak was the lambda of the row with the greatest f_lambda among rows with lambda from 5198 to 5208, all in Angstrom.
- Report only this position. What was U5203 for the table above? 5203.77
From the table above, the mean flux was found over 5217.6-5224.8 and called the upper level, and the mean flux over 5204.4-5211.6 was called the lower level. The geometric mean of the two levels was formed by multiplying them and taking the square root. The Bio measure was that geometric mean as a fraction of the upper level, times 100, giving 100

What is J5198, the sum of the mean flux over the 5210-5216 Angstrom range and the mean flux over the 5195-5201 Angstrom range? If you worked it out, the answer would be 1.97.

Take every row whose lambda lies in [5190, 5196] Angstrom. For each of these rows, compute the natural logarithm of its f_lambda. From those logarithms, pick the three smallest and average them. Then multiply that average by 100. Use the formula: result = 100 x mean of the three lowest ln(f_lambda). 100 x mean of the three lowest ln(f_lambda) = -0.24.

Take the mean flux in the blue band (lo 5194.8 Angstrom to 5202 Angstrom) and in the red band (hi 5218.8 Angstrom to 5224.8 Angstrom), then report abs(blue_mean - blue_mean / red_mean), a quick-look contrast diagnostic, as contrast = 0.016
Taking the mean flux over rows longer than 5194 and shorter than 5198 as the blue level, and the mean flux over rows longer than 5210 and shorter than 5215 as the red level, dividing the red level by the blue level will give 0.96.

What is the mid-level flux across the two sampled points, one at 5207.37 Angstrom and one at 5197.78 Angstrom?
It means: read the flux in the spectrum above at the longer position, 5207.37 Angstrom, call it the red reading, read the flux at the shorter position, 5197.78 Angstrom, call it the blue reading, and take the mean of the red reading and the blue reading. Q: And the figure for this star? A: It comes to 0.97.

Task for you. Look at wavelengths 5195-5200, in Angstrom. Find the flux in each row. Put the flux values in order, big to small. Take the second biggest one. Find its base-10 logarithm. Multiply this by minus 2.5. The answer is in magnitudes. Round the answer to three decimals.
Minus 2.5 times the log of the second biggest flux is -0.036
